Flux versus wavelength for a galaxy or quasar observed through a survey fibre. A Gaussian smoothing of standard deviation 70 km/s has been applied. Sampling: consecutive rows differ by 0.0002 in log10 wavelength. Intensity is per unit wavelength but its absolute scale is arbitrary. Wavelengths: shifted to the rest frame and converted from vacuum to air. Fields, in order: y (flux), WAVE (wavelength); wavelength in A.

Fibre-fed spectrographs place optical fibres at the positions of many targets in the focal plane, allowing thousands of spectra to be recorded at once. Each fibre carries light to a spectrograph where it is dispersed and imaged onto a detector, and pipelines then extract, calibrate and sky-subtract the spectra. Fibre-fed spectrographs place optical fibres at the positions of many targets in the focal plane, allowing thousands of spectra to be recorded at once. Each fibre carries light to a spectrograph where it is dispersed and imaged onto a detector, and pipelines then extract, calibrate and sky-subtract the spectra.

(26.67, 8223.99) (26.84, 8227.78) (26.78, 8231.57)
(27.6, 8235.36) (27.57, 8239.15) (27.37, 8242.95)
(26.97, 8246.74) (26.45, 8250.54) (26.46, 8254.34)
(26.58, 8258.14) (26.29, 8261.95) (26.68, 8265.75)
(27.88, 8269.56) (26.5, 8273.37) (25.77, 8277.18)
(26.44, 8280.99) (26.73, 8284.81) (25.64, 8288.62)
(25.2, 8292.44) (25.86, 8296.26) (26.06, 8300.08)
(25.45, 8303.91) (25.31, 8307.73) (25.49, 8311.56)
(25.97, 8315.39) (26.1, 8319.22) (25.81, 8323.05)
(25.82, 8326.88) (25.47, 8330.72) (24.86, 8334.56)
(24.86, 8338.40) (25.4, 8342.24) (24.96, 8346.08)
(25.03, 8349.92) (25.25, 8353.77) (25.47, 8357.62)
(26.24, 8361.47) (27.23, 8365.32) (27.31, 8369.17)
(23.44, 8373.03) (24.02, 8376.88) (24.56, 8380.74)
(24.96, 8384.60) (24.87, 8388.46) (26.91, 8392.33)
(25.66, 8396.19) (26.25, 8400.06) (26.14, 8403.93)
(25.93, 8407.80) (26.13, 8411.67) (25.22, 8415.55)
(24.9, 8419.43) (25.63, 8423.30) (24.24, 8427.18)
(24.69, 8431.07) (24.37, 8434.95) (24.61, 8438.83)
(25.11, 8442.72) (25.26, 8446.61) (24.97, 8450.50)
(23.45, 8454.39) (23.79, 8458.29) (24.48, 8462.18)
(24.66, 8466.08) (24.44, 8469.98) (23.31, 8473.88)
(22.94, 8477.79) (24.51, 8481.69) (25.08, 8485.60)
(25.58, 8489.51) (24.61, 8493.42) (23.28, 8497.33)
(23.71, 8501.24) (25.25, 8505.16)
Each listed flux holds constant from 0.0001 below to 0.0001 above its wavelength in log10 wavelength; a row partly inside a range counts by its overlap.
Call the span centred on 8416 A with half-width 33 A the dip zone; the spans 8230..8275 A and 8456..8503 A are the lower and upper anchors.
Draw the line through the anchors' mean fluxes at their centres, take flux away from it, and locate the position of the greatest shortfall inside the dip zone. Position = 8427.18 A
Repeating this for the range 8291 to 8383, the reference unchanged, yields 8373.03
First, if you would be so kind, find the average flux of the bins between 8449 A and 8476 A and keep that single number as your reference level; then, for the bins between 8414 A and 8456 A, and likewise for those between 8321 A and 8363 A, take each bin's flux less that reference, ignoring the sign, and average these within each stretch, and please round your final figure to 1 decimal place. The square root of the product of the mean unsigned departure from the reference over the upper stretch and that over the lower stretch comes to 1.0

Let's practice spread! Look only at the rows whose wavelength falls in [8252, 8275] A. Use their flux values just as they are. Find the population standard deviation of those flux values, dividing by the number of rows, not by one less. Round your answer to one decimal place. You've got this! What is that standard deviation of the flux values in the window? 0.5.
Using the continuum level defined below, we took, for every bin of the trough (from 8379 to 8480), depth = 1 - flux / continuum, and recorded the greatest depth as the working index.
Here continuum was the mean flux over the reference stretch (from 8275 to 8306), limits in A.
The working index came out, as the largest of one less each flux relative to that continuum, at 0.11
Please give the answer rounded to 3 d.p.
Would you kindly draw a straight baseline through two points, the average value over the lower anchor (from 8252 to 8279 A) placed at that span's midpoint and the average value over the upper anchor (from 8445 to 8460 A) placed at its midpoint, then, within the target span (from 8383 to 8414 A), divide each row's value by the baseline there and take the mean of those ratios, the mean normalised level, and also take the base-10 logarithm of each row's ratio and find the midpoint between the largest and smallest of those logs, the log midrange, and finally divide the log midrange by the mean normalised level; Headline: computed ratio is 0.013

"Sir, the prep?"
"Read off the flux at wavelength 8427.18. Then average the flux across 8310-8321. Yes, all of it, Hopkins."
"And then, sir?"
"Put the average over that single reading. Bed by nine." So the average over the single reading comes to 1.07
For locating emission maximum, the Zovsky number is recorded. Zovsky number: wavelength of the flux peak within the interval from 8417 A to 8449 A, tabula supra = 8423.30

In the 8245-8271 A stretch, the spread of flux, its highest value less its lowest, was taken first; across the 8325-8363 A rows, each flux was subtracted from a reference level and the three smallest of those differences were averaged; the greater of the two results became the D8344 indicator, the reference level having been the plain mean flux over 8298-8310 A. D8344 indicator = 1.6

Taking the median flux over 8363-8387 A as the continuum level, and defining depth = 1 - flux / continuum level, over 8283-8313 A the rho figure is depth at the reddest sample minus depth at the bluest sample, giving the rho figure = 0.05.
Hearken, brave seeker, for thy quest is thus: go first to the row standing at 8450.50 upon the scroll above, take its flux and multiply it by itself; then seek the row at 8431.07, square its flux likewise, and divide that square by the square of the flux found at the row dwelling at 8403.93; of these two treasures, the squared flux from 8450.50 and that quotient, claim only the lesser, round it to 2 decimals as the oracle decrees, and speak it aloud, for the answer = 0.89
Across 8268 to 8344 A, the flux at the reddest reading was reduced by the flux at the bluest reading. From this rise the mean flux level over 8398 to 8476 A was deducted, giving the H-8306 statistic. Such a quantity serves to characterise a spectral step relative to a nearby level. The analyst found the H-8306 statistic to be -27.4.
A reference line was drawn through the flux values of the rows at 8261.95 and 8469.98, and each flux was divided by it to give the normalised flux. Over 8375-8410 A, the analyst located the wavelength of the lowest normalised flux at 8376.88 A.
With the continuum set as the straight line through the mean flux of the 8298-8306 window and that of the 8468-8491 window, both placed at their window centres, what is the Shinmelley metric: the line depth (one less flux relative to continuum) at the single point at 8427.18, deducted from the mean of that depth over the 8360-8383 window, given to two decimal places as -0.03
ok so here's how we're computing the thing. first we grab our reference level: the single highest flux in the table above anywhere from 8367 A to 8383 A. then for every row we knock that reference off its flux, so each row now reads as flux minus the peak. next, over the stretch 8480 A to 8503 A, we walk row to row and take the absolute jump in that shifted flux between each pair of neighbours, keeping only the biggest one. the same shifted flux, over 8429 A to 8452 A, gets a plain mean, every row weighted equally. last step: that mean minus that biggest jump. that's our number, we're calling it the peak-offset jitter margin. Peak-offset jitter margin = -3.8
